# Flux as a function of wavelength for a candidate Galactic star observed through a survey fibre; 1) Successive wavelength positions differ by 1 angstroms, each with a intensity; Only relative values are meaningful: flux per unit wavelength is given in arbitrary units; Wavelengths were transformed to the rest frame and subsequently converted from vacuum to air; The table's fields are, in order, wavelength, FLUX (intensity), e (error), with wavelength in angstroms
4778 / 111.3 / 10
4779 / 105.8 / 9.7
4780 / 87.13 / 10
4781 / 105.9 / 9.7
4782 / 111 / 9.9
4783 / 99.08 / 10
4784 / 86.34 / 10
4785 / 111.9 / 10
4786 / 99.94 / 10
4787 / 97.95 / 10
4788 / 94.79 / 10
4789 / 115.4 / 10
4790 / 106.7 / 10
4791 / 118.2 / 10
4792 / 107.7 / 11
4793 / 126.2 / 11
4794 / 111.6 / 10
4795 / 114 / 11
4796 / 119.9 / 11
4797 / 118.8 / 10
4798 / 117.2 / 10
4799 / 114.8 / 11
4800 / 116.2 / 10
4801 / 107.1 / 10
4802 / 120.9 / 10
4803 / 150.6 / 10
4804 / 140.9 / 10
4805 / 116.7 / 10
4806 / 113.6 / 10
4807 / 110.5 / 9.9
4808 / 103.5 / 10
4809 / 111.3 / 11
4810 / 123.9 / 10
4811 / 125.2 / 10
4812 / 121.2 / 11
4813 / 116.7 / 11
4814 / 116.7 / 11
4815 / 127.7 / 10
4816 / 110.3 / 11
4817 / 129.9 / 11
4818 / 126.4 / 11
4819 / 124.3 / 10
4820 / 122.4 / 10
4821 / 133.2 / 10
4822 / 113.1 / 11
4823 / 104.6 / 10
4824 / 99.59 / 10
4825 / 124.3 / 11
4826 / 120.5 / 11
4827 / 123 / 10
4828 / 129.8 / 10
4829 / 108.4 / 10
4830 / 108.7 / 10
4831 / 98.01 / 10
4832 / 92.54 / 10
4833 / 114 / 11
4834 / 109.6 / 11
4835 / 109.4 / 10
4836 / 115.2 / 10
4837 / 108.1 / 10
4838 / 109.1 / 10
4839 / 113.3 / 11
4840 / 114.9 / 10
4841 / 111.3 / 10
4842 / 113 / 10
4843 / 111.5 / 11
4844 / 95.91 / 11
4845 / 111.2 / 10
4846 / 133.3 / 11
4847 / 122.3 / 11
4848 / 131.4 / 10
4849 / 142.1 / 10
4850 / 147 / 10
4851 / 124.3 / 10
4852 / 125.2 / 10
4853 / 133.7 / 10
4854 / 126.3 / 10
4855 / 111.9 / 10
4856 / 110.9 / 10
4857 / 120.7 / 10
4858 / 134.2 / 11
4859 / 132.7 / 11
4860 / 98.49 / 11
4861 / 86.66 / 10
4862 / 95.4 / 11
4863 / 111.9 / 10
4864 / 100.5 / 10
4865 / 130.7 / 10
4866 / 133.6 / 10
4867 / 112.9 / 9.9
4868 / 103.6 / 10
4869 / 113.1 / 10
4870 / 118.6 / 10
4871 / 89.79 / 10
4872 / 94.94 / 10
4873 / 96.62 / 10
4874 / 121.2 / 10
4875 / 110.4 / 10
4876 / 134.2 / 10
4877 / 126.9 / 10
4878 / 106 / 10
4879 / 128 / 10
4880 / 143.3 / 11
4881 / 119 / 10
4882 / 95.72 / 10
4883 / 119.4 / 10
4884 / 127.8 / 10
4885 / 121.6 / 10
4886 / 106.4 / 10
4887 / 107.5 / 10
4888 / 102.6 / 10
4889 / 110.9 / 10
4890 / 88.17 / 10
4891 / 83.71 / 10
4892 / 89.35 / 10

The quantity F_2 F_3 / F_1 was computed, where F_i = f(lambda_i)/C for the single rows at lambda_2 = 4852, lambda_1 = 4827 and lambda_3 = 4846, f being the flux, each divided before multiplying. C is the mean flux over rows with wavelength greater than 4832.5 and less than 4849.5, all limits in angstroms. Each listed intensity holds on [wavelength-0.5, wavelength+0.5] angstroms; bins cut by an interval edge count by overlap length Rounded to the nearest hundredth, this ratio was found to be 1.17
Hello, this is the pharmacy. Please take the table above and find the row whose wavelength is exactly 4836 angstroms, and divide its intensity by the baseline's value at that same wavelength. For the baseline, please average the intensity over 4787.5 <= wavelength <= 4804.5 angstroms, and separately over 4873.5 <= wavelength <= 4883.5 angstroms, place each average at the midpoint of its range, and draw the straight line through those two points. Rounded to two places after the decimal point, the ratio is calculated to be 0.97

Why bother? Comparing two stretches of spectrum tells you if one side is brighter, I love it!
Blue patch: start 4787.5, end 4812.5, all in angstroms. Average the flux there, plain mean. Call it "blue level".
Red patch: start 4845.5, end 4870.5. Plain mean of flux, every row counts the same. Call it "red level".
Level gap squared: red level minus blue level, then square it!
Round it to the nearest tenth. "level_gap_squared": 8.9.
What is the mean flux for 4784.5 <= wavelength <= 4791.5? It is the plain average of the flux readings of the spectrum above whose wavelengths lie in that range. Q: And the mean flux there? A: 106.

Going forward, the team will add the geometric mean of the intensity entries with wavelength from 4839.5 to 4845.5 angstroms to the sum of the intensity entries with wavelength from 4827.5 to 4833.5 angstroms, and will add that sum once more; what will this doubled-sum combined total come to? 1412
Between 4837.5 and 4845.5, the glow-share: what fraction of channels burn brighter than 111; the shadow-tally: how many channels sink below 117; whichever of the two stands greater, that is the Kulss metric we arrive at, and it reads 8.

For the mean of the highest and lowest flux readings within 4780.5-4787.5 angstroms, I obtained 99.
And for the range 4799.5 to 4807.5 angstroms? 129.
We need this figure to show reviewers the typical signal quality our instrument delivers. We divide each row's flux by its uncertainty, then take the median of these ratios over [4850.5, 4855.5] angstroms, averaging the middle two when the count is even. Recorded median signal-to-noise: 12.5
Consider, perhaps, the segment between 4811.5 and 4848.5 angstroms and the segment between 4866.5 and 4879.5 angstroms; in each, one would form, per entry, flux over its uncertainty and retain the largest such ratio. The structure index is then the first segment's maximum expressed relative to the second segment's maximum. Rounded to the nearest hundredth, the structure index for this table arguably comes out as 0.99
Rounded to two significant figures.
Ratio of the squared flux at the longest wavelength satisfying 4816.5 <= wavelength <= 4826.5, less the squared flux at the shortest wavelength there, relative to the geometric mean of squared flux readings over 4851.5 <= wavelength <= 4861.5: -0.17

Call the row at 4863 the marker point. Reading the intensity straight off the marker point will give 111.9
